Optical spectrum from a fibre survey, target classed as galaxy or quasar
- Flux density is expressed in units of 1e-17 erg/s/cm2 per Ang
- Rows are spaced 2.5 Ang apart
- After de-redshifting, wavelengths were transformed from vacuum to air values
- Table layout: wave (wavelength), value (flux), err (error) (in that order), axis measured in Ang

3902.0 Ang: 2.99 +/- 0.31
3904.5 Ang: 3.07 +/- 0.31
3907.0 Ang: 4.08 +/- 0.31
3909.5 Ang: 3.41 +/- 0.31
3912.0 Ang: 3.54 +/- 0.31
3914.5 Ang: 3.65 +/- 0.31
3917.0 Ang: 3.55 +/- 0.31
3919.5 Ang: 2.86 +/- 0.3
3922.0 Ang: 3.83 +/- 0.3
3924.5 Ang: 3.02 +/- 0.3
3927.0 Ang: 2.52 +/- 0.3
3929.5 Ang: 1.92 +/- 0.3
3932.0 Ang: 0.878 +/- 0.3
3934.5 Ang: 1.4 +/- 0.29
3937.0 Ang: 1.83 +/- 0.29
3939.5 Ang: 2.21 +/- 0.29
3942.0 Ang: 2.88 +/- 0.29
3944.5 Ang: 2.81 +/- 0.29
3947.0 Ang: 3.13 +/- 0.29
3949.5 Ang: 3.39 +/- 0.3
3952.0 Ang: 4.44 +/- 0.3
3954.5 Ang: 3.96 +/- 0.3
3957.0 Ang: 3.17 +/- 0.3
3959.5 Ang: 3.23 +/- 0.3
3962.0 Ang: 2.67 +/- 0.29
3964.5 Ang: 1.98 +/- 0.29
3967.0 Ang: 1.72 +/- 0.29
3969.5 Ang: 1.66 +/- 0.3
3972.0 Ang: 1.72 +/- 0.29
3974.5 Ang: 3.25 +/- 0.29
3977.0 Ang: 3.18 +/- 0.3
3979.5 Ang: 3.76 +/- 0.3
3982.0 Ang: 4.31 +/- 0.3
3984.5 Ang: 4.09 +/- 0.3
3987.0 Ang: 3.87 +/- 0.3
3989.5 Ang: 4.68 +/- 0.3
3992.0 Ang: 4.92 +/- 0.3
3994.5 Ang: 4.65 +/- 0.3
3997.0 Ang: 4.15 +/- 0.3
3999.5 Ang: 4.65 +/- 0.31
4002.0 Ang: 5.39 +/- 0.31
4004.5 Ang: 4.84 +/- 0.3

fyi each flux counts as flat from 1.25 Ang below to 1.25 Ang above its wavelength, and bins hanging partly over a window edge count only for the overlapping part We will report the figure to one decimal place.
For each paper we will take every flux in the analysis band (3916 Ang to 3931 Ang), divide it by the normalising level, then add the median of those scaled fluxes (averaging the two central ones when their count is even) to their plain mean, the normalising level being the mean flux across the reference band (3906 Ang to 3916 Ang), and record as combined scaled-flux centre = 1.6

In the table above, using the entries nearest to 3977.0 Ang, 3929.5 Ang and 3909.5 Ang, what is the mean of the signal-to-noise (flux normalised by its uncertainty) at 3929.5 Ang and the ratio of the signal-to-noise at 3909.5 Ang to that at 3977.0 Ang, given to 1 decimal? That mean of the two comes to 3.7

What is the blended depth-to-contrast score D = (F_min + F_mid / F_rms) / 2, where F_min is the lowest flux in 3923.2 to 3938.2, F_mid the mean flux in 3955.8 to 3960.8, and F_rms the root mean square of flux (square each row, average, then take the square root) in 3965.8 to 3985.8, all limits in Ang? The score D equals 0.95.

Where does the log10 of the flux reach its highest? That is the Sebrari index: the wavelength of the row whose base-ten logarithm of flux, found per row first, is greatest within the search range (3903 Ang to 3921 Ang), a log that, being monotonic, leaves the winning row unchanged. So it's 3907.0 Ang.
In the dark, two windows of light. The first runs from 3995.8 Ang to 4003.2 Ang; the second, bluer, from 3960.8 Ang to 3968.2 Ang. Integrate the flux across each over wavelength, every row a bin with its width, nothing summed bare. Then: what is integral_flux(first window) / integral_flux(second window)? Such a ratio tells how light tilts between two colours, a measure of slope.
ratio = 2.2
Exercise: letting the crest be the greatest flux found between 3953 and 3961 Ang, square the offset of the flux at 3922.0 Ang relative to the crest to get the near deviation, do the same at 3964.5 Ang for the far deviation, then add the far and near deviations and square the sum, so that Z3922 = 16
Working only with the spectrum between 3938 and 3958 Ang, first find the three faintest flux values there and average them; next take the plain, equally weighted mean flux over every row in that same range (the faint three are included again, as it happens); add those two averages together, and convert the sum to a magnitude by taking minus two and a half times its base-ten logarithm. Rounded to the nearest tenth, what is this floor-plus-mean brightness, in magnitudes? -1.9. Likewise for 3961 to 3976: -1.5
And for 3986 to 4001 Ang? -2.4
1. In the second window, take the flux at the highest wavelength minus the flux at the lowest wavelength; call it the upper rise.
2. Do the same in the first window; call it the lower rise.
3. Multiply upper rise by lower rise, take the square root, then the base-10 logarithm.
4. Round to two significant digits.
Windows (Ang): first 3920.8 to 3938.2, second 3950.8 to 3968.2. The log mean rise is 0.37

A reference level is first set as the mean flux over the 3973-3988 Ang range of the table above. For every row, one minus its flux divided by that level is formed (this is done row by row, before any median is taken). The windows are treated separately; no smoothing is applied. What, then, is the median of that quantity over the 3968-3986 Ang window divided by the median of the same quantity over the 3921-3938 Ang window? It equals 0.3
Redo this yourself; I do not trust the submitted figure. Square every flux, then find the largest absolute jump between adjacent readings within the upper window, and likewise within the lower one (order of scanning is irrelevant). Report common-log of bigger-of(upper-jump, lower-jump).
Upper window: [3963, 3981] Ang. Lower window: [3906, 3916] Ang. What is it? 0.88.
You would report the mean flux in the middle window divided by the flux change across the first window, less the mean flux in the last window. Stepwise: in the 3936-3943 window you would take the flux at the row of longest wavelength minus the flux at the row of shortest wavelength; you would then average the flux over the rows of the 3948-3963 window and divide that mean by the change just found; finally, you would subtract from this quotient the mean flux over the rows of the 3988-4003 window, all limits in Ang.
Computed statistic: -1.4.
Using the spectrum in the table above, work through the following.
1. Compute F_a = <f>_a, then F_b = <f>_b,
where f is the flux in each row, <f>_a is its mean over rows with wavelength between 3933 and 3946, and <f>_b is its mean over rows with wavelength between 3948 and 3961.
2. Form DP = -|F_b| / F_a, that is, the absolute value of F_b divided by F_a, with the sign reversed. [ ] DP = -1.6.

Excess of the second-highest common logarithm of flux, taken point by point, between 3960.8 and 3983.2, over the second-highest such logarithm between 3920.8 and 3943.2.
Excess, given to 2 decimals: 0.10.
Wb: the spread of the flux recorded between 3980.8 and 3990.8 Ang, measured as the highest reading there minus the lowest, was 0.81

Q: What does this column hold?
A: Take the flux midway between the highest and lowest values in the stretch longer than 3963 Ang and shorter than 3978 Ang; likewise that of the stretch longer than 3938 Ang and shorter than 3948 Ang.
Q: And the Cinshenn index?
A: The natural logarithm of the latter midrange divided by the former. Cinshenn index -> 0.08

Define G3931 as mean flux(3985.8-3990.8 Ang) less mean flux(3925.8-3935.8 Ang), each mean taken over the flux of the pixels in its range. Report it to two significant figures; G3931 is 2.6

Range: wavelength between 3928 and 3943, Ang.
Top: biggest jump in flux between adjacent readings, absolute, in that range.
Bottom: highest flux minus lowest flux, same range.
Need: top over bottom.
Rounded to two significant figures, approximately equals 0.52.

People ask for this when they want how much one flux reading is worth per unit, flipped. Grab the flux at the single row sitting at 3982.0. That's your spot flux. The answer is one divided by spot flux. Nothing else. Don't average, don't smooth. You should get 0.232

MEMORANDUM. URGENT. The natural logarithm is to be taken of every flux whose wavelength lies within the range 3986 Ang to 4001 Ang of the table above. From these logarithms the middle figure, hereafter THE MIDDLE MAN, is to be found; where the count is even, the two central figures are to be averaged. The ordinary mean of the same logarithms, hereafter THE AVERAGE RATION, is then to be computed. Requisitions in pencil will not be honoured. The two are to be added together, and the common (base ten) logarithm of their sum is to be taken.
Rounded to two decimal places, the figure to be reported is 0.48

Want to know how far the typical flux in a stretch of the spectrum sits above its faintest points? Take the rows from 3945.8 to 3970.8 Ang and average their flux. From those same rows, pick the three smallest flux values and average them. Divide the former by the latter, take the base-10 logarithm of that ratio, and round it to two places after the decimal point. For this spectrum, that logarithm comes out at 0.22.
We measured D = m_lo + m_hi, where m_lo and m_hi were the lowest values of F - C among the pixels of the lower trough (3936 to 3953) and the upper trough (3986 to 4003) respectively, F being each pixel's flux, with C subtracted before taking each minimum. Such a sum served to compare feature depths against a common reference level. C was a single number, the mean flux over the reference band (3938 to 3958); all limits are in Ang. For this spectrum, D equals -0.8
